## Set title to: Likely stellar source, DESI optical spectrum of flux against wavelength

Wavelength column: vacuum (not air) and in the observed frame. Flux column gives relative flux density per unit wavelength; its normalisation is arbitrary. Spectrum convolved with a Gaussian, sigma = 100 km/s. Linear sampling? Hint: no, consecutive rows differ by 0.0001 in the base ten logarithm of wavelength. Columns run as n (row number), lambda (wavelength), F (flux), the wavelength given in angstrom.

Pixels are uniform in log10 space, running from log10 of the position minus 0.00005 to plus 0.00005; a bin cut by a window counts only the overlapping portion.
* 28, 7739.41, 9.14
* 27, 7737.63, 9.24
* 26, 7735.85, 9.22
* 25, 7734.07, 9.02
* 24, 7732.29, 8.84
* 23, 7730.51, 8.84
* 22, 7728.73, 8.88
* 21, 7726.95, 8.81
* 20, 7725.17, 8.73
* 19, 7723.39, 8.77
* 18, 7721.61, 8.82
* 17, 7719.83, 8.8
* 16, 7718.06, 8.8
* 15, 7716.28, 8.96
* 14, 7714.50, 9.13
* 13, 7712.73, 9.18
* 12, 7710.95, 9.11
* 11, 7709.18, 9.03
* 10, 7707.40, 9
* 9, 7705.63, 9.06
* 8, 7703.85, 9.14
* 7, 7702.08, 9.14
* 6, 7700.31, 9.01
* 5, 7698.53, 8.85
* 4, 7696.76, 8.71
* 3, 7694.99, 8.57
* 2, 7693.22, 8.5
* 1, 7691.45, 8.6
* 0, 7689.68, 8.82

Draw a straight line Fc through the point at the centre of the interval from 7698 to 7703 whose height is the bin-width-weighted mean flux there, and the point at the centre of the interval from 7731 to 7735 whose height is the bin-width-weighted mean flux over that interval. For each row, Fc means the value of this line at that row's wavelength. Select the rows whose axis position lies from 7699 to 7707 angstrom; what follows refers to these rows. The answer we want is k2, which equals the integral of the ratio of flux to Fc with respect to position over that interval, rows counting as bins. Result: 8.06 angstrom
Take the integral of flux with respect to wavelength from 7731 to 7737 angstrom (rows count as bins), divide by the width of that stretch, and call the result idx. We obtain 9.03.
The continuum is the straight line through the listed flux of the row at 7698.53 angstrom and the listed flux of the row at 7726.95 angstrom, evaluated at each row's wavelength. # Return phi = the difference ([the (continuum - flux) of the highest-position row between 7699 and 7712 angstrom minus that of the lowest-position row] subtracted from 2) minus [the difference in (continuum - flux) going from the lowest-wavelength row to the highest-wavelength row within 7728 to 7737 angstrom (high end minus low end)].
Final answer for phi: 2.5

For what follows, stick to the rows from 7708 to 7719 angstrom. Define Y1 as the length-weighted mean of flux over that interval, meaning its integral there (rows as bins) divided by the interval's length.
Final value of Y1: 9.04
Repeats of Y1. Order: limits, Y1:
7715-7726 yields 8.82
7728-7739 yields 9.02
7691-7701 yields 8.71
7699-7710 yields 9.05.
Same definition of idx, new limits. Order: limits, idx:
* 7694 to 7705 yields 8.90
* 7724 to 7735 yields 8.85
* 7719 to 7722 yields 8.80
